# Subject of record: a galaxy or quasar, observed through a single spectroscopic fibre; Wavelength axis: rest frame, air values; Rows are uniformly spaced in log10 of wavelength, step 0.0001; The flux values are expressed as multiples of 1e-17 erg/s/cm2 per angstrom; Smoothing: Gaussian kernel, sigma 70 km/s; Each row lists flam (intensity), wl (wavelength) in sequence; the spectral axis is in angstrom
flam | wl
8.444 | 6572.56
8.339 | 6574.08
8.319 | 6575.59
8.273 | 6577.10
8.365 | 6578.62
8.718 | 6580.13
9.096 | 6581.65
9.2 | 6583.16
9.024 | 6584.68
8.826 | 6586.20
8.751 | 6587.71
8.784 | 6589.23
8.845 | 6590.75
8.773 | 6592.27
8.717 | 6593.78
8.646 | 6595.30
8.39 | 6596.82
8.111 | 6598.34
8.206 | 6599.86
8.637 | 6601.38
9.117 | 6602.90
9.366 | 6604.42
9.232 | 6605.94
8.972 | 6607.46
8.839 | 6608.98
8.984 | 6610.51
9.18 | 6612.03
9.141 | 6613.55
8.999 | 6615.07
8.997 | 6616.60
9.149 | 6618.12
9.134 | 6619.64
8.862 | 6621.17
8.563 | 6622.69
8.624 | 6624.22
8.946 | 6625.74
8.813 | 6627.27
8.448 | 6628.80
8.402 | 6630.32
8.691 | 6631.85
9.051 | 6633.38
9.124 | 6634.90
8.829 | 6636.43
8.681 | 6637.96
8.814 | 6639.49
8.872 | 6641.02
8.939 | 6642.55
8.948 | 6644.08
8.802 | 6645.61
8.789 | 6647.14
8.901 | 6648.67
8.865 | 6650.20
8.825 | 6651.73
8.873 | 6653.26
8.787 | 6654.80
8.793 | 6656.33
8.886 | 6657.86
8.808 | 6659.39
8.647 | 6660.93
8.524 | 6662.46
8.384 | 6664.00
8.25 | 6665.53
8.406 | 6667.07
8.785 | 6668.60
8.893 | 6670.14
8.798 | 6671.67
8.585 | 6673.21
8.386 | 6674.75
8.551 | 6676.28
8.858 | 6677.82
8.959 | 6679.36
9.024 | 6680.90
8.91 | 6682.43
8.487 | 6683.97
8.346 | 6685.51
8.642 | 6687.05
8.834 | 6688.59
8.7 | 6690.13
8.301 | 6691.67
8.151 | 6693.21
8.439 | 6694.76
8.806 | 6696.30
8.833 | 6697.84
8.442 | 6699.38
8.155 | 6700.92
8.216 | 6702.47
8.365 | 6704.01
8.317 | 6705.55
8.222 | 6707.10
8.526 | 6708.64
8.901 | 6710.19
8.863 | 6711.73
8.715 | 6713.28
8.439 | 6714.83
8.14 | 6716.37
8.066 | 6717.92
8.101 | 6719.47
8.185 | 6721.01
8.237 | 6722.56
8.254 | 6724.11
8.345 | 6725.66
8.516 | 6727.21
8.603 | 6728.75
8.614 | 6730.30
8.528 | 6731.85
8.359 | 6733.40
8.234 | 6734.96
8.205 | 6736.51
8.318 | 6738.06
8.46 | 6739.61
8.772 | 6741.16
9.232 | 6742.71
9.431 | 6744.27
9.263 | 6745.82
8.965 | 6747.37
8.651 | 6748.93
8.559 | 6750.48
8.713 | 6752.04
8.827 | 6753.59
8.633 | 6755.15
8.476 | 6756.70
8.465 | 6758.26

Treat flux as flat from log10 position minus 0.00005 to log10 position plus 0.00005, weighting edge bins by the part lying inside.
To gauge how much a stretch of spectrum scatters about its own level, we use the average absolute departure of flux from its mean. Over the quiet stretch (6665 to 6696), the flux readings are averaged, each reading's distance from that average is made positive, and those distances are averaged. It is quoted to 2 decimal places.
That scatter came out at 0.23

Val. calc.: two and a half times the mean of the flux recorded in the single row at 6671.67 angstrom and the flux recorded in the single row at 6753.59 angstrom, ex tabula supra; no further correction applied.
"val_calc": 22.0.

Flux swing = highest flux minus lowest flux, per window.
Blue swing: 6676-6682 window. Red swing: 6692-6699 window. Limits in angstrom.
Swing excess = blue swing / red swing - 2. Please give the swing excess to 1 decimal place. -1.3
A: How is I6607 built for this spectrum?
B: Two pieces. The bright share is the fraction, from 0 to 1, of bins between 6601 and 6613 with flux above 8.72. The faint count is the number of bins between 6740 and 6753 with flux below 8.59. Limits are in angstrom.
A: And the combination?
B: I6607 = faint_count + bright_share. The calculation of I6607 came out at 1.9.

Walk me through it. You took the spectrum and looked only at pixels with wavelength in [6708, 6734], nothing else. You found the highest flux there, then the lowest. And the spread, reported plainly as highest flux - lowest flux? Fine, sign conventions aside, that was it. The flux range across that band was 0.8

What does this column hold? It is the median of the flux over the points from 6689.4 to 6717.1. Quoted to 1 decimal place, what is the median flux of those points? 8.4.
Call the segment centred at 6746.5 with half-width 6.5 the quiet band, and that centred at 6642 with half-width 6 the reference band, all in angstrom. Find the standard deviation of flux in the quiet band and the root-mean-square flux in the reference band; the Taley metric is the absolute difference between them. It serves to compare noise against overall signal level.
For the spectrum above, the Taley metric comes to 8.5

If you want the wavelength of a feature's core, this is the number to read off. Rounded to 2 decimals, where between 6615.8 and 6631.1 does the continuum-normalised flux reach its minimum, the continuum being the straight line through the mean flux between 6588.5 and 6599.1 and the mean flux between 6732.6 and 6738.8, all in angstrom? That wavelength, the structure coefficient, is 6630.32 angstrom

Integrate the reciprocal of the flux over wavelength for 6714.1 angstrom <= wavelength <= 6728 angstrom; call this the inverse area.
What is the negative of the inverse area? -1.69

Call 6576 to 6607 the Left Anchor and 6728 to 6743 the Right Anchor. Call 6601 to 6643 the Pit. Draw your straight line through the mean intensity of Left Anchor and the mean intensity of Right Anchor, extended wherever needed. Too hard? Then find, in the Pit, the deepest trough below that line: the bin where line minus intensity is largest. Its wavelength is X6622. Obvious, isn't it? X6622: 6630.32 angstrom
